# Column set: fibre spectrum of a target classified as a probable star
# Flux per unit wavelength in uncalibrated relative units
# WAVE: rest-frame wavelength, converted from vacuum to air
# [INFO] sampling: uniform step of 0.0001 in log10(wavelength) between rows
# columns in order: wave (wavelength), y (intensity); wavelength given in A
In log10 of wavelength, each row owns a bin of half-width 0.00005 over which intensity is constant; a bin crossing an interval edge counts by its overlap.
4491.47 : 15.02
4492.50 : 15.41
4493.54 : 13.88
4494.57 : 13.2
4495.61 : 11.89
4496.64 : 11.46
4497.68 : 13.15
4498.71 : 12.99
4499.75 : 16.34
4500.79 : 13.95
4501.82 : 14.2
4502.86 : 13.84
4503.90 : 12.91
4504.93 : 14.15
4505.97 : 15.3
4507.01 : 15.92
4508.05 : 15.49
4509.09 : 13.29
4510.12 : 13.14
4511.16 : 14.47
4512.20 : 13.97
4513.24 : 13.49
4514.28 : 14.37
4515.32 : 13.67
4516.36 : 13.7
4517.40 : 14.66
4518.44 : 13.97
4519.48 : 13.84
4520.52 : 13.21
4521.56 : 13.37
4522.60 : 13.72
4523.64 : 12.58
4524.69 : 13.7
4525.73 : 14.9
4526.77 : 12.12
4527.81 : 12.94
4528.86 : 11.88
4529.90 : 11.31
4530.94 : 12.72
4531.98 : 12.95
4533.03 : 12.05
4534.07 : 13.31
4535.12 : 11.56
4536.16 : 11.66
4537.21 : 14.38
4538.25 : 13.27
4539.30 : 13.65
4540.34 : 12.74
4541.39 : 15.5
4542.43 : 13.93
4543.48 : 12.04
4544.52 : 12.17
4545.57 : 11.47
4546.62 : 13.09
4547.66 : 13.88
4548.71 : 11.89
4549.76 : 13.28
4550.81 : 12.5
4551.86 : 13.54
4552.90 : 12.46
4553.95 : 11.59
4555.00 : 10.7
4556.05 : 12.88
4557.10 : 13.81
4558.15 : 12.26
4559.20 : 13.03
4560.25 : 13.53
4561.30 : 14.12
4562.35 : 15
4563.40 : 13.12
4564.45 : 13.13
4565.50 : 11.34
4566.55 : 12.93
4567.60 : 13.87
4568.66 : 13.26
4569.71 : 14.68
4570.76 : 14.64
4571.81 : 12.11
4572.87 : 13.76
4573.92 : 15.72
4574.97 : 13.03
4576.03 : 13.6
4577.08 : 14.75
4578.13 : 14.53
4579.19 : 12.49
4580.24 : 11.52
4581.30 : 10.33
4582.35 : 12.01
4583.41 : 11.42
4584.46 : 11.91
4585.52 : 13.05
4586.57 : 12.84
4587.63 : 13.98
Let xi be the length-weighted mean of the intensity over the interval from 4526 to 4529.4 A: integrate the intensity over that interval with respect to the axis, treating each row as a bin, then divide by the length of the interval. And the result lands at 12.5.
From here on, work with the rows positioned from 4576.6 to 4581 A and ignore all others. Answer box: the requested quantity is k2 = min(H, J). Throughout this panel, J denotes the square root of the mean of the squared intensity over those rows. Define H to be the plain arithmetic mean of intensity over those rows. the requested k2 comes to 13.3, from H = 13.3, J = 13.4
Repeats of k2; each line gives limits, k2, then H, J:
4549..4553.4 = 12.9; 12.9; 13.0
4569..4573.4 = 13.8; 13.8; 13.8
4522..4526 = 13.7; 13.7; 13.7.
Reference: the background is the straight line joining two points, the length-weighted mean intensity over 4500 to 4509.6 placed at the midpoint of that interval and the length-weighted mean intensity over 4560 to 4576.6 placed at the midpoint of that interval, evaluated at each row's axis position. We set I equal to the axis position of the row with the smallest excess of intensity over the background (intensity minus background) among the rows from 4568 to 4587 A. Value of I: 4581.30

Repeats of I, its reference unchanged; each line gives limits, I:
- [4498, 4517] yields 4503.90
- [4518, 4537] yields 4529.90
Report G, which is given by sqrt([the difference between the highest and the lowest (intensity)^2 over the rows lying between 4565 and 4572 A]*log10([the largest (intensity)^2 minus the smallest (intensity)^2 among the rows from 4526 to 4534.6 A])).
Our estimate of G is 12.1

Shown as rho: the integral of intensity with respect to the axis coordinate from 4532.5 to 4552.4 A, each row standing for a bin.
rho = 258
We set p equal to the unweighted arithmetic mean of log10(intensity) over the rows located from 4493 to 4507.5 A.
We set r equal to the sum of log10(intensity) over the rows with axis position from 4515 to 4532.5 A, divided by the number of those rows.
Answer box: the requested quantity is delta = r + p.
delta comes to 2.26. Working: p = 1.14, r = 1.12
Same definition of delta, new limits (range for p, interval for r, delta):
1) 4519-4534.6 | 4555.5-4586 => 2.23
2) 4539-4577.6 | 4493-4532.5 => 2.25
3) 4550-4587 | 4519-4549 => 2.22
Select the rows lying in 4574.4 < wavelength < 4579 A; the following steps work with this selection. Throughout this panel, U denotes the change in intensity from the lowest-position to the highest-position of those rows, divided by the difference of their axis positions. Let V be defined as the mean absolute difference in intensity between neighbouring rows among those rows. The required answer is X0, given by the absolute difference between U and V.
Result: 0.2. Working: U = 0.5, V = 0.65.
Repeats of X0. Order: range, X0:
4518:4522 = 0.5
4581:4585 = 0.4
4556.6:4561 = 1.0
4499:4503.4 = 1.8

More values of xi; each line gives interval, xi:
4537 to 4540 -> 13.7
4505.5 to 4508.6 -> 15.5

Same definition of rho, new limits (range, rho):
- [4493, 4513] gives 277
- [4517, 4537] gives 260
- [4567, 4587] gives 263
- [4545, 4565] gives 258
